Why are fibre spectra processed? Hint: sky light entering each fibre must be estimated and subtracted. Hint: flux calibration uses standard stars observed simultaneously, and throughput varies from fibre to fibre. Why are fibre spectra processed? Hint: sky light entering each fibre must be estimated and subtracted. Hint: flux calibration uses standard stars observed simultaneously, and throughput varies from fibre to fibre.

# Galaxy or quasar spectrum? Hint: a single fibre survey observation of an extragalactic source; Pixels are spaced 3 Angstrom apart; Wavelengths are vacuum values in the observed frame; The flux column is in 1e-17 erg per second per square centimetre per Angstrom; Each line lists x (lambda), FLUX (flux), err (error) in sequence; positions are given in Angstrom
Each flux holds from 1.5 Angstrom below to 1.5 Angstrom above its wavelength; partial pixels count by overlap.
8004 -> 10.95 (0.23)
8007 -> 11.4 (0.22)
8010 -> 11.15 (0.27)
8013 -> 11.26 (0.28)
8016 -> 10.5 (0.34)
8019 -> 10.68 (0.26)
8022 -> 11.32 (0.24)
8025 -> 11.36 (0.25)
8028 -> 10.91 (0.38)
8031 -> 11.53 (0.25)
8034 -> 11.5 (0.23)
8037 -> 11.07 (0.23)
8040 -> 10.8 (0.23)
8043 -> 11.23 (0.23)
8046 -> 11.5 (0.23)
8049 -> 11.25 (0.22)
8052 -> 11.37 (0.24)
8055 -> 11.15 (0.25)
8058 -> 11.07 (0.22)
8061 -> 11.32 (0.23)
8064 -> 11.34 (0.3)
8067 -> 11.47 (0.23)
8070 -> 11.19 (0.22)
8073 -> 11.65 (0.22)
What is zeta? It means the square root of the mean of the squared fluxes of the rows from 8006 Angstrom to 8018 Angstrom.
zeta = 11.1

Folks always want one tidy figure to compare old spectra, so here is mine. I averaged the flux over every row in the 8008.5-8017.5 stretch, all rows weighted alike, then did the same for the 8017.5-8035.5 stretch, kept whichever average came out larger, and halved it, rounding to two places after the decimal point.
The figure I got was 5.61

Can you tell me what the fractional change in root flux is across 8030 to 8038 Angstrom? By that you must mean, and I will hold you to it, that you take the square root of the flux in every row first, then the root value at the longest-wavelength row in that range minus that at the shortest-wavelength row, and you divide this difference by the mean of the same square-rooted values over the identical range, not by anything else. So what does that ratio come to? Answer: -0.020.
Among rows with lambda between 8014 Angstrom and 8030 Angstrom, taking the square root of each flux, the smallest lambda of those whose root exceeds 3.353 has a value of 8022 Angstrom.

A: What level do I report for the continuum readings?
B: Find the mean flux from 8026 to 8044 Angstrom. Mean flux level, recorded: 11.2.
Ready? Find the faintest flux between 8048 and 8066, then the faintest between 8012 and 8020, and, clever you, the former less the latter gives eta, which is 0.57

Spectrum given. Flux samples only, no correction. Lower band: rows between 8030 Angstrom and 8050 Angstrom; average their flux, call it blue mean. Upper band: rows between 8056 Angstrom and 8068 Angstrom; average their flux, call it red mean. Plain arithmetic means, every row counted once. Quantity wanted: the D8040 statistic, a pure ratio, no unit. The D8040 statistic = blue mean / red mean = 1.00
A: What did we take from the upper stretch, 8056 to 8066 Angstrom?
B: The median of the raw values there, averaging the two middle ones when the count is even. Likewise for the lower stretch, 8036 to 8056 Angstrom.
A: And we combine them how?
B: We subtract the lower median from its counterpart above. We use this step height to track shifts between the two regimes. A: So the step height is 0.090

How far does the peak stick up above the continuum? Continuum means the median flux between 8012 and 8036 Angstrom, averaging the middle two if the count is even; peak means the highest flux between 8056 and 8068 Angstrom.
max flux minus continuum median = 0.18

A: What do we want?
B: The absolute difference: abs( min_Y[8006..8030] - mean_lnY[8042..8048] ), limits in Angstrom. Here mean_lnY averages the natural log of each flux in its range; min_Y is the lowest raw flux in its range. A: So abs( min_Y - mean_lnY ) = 8.1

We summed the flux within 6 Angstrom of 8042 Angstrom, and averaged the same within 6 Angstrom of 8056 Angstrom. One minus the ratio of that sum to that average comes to -2.97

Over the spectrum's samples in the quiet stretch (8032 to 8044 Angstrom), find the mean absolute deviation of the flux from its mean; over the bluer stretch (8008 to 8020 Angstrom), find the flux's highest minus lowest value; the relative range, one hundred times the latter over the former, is 353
